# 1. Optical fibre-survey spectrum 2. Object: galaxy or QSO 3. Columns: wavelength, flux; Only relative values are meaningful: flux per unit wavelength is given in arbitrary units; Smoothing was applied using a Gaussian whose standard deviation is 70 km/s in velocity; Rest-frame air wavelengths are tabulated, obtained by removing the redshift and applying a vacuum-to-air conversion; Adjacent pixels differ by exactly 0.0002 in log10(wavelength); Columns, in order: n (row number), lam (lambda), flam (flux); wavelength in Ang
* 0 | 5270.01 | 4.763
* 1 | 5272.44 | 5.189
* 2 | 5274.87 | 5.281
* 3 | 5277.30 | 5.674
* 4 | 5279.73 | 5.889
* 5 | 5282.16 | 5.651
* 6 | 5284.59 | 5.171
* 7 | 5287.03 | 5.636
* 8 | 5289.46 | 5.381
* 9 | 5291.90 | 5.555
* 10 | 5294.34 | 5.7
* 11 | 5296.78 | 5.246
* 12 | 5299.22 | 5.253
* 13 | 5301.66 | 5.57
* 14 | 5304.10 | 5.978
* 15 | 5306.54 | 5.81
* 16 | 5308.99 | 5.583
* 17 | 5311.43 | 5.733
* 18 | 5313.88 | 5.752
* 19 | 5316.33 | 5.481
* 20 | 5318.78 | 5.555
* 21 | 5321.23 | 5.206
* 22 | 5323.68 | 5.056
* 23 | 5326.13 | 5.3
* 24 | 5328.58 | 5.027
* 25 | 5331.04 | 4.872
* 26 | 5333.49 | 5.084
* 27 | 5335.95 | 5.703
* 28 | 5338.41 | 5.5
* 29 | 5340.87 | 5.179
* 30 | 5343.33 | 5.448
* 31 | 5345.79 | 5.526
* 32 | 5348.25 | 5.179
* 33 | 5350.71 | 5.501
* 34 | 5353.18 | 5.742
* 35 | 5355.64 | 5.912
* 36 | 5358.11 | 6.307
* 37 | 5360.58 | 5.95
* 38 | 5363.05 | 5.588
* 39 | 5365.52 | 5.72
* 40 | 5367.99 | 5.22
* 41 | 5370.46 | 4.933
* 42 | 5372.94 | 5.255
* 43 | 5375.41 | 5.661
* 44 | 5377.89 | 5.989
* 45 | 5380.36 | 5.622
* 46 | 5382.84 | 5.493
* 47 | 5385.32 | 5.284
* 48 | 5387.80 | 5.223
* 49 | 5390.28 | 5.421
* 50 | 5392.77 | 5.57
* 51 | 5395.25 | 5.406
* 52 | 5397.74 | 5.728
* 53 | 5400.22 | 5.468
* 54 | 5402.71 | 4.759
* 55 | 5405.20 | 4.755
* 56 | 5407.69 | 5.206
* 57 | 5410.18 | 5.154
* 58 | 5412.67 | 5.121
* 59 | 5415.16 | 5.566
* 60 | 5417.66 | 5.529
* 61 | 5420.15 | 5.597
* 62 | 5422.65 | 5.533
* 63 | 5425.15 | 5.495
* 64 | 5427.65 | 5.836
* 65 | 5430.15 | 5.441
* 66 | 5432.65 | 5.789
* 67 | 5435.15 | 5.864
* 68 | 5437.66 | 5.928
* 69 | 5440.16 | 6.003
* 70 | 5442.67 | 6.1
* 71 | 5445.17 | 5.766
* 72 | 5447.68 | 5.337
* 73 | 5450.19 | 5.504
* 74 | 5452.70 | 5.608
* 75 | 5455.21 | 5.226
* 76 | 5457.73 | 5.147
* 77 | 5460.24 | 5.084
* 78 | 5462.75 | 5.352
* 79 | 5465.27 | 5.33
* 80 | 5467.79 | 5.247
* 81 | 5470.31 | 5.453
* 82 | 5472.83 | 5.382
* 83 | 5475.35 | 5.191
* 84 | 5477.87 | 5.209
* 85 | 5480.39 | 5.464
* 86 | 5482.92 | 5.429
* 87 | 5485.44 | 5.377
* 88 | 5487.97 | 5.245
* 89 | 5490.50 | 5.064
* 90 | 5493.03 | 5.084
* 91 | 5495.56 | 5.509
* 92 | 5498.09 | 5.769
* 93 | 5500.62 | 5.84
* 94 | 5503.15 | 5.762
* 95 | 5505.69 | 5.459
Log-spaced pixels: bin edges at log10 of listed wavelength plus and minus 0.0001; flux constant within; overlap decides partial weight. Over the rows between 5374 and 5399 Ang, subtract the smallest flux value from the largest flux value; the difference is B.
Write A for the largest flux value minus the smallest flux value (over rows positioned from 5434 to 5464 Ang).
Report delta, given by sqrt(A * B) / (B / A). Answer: 1.2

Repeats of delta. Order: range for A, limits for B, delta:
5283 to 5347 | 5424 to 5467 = 1.2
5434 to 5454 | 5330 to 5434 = 0.5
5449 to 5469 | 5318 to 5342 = 0.4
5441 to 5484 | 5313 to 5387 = 0.9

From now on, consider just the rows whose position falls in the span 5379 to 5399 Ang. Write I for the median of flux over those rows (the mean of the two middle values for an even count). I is 5.5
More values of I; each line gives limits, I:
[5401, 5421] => 5.2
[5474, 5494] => 5.2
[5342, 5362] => 5.6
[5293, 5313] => 5.6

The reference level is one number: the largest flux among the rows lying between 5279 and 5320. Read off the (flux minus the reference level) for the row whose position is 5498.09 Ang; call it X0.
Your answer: -0.2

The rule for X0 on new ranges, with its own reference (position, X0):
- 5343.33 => -0.5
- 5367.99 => -0.8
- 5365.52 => -0.3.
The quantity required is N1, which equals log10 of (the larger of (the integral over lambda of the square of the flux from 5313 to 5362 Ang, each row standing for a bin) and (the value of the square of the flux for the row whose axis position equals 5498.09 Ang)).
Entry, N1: 3.17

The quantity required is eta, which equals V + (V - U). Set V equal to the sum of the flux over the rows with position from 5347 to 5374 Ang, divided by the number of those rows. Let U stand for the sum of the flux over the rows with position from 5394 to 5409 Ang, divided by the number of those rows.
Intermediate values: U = 5.22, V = 5.57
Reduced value 5.9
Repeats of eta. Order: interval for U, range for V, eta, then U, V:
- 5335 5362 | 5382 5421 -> 5.0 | 5.63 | 5.33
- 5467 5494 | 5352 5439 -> 5.7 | 5.29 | 5.52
